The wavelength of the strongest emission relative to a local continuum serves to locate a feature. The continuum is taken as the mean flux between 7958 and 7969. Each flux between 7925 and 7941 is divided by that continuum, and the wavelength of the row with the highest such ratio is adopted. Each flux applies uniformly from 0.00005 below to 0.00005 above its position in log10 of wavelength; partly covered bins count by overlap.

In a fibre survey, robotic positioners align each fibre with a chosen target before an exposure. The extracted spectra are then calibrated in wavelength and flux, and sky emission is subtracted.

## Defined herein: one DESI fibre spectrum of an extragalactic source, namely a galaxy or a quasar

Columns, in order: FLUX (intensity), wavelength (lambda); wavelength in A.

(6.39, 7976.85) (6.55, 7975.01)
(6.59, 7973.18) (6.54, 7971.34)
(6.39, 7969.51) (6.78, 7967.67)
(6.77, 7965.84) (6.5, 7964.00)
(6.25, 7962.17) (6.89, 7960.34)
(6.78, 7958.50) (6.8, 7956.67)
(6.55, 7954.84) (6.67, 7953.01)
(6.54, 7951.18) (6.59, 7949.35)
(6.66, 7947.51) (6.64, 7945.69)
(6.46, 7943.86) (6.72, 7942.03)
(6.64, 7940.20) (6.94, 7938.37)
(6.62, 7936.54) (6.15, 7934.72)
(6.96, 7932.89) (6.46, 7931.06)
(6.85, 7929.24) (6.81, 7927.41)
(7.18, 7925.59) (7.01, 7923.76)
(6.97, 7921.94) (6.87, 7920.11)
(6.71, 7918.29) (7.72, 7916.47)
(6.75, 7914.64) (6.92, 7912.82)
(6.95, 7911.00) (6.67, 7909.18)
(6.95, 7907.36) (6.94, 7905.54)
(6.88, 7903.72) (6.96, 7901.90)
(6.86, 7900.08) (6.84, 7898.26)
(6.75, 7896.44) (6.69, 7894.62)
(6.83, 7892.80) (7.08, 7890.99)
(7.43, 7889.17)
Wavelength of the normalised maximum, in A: 7925.59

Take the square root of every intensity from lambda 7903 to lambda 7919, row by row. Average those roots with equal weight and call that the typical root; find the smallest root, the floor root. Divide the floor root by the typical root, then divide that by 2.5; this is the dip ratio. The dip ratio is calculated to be 0.392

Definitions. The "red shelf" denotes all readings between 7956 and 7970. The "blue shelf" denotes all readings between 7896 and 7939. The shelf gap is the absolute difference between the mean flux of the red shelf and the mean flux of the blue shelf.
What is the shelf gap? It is 0.22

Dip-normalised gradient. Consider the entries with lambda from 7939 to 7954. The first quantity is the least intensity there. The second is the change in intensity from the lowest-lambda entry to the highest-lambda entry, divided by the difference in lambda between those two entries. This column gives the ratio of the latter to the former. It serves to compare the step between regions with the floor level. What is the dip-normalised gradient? 0.000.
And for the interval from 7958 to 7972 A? -0.003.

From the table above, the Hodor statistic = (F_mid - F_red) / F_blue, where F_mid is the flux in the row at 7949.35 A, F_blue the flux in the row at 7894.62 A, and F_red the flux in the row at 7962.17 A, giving 0.051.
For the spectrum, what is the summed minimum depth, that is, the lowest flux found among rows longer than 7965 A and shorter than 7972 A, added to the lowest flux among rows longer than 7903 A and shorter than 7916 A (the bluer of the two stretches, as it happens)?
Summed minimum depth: 13.1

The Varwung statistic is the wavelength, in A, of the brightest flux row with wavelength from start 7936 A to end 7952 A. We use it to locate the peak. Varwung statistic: 7938.37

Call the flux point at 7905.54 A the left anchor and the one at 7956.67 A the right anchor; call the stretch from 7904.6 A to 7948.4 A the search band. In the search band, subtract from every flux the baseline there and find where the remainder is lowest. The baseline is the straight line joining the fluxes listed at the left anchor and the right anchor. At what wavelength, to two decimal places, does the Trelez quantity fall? 7934.72 A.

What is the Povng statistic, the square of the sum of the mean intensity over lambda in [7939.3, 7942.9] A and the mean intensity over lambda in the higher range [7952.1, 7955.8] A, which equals 177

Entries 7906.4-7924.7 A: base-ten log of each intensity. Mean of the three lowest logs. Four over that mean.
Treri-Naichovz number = 4.84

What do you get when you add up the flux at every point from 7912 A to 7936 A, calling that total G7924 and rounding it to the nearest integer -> 89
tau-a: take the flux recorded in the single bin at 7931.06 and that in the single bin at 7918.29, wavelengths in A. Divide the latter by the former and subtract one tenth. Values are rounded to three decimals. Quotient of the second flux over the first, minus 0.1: 0.939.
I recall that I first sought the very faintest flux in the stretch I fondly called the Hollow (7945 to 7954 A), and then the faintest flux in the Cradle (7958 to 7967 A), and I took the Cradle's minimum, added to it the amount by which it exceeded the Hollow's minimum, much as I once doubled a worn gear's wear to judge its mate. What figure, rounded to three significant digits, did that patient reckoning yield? 5.96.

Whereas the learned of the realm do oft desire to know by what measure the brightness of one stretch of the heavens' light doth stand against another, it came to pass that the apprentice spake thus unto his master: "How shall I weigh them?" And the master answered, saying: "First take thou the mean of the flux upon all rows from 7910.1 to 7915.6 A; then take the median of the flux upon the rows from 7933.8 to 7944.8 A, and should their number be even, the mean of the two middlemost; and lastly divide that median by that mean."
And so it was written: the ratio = 0.96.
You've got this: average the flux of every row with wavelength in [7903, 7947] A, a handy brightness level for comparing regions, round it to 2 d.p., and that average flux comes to 6.82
